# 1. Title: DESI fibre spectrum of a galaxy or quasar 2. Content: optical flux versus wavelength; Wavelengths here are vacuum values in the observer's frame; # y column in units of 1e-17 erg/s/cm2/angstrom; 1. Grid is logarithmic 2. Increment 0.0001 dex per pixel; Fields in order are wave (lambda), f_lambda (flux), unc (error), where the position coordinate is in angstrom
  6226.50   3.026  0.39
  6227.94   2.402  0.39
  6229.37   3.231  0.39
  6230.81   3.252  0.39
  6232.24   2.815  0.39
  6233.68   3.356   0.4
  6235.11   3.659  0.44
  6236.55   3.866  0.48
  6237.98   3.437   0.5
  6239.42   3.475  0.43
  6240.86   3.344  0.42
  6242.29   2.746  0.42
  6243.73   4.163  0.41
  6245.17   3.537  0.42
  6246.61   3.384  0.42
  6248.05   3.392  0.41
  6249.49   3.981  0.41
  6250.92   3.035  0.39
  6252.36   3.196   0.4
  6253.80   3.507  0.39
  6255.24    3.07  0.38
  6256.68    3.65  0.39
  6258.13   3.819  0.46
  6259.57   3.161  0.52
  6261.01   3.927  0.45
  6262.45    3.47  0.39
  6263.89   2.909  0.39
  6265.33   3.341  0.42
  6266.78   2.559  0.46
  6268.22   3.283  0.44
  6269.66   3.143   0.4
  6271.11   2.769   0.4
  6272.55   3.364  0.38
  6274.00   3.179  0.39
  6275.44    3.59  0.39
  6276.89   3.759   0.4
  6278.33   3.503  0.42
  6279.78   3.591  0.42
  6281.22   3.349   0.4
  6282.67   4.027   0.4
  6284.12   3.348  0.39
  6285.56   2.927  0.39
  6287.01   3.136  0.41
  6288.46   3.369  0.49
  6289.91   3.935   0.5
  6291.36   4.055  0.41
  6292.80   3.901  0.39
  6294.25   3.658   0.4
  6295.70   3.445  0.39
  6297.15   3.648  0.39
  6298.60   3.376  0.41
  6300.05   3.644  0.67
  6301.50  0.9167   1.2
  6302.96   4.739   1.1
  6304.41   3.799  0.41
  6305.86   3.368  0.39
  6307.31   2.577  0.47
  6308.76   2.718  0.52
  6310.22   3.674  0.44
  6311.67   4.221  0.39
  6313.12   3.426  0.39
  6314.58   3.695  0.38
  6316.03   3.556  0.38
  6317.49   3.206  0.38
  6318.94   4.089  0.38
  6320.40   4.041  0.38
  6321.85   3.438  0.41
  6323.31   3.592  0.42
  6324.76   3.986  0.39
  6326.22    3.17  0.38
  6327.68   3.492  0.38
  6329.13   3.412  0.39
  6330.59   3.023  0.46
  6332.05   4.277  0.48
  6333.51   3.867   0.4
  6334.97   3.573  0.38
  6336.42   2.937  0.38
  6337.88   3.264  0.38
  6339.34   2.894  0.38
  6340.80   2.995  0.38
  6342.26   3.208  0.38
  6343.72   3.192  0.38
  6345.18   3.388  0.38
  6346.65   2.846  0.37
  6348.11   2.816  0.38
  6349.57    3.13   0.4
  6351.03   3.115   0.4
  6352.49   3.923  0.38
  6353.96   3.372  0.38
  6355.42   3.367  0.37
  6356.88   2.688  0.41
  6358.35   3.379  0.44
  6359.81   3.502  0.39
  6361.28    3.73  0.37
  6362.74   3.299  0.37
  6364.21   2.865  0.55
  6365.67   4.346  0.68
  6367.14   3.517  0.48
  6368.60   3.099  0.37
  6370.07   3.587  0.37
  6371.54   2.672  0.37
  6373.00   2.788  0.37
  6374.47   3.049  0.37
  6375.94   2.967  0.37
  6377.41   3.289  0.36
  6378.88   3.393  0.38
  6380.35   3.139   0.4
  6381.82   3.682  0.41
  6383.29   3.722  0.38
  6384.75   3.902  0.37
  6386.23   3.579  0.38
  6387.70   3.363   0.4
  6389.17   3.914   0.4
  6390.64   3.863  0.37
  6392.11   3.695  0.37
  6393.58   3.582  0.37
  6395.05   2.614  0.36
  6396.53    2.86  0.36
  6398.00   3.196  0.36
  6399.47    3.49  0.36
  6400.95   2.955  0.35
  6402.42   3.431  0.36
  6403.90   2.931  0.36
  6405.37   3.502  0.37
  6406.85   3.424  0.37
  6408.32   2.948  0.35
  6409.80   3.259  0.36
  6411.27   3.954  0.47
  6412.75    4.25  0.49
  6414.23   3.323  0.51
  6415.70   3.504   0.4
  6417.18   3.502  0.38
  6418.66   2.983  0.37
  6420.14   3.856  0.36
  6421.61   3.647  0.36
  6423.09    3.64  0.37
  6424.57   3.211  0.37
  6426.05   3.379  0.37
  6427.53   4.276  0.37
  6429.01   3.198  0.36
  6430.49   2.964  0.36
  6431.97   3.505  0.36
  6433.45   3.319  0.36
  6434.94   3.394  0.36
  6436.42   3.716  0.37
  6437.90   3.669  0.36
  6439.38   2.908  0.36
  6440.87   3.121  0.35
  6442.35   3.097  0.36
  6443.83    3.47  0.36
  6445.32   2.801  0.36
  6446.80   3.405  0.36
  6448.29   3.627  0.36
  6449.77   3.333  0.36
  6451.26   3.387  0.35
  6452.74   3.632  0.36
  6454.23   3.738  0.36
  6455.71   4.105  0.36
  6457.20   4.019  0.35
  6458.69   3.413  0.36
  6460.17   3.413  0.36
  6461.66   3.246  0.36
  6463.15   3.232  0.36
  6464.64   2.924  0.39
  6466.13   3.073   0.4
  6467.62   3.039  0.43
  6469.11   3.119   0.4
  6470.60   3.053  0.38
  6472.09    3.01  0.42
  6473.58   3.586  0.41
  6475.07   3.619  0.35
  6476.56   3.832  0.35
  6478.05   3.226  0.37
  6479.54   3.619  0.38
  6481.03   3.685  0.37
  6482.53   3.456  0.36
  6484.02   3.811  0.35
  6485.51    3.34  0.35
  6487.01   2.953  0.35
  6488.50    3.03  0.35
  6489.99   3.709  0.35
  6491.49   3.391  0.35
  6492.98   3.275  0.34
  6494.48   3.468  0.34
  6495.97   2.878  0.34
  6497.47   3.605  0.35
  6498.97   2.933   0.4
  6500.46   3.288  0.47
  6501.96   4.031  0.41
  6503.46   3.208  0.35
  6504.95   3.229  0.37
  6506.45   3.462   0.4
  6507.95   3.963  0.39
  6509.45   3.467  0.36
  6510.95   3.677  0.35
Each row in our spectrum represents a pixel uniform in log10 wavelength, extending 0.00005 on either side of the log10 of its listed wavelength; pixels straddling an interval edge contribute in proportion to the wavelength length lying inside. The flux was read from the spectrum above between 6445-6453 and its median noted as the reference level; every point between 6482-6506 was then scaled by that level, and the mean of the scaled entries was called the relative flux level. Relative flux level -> 0.99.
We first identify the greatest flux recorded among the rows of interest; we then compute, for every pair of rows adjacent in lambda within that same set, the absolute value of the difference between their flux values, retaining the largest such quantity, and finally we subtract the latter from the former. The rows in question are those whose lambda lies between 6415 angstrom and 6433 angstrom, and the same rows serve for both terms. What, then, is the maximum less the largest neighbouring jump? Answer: 3.2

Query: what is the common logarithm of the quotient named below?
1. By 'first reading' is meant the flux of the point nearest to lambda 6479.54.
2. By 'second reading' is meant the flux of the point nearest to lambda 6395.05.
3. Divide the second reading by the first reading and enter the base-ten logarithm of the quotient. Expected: -0.14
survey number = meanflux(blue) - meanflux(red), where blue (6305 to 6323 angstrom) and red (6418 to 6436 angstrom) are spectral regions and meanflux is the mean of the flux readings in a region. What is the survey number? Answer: 0.05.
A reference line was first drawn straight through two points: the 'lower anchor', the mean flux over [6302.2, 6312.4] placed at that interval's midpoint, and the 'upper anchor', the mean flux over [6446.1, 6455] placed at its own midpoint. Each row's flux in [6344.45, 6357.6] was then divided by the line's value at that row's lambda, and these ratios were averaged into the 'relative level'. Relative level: 0.89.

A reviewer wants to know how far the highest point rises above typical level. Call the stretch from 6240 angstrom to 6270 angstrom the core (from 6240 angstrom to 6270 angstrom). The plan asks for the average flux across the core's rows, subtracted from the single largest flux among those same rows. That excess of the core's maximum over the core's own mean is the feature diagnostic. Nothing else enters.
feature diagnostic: 0.80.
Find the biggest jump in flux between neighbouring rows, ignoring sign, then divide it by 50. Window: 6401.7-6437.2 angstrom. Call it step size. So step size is 0.022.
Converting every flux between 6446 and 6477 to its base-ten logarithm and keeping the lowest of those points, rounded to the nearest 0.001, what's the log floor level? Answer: 0.466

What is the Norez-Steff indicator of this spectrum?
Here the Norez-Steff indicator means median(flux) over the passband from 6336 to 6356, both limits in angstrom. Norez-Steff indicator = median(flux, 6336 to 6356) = 3.16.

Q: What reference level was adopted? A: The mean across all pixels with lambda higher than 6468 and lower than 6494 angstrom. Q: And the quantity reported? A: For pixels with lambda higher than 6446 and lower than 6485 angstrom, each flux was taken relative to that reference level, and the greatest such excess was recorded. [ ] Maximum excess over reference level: 0.71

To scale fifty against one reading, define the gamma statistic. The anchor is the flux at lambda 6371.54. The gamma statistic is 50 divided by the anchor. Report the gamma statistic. 18.7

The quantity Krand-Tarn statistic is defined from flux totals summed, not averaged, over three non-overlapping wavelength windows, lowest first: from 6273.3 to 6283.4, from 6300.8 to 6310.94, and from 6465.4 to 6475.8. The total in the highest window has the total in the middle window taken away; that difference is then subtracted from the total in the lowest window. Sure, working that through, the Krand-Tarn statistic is 24.3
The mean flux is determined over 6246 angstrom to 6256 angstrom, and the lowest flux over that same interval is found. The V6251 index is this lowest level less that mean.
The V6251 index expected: -0.33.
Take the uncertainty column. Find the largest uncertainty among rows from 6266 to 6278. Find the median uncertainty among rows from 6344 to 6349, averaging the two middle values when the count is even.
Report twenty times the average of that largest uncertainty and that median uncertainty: 8.4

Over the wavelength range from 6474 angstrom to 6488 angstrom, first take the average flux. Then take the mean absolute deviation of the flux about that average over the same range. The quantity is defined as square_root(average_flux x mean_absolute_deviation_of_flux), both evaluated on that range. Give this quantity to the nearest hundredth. 0.90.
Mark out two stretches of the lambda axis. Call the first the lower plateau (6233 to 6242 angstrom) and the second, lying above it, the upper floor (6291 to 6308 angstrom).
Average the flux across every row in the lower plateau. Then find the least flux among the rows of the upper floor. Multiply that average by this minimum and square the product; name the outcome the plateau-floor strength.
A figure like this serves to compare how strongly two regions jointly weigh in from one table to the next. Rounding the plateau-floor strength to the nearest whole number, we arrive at 10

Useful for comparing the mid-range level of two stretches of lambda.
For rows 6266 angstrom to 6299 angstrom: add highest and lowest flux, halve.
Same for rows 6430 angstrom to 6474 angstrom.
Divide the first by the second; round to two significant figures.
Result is 0.96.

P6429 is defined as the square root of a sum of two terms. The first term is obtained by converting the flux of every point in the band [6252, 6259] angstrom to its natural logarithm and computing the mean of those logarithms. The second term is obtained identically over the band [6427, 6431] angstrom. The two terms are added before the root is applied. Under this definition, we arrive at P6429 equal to 1.57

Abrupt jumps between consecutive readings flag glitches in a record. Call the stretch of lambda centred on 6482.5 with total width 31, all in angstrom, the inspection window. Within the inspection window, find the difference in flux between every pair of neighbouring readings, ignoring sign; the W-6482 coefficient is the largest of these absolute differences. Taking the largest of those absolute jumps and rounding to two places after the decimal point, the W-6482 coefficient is 0.73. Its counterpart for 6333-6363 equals 0.81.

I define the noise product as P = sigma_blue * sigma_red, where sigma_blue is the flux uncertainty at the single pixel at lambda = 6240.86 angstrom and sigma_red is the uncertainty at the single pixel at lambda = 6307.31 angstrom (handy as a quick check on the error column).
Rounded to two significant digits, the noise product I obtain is 0.20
